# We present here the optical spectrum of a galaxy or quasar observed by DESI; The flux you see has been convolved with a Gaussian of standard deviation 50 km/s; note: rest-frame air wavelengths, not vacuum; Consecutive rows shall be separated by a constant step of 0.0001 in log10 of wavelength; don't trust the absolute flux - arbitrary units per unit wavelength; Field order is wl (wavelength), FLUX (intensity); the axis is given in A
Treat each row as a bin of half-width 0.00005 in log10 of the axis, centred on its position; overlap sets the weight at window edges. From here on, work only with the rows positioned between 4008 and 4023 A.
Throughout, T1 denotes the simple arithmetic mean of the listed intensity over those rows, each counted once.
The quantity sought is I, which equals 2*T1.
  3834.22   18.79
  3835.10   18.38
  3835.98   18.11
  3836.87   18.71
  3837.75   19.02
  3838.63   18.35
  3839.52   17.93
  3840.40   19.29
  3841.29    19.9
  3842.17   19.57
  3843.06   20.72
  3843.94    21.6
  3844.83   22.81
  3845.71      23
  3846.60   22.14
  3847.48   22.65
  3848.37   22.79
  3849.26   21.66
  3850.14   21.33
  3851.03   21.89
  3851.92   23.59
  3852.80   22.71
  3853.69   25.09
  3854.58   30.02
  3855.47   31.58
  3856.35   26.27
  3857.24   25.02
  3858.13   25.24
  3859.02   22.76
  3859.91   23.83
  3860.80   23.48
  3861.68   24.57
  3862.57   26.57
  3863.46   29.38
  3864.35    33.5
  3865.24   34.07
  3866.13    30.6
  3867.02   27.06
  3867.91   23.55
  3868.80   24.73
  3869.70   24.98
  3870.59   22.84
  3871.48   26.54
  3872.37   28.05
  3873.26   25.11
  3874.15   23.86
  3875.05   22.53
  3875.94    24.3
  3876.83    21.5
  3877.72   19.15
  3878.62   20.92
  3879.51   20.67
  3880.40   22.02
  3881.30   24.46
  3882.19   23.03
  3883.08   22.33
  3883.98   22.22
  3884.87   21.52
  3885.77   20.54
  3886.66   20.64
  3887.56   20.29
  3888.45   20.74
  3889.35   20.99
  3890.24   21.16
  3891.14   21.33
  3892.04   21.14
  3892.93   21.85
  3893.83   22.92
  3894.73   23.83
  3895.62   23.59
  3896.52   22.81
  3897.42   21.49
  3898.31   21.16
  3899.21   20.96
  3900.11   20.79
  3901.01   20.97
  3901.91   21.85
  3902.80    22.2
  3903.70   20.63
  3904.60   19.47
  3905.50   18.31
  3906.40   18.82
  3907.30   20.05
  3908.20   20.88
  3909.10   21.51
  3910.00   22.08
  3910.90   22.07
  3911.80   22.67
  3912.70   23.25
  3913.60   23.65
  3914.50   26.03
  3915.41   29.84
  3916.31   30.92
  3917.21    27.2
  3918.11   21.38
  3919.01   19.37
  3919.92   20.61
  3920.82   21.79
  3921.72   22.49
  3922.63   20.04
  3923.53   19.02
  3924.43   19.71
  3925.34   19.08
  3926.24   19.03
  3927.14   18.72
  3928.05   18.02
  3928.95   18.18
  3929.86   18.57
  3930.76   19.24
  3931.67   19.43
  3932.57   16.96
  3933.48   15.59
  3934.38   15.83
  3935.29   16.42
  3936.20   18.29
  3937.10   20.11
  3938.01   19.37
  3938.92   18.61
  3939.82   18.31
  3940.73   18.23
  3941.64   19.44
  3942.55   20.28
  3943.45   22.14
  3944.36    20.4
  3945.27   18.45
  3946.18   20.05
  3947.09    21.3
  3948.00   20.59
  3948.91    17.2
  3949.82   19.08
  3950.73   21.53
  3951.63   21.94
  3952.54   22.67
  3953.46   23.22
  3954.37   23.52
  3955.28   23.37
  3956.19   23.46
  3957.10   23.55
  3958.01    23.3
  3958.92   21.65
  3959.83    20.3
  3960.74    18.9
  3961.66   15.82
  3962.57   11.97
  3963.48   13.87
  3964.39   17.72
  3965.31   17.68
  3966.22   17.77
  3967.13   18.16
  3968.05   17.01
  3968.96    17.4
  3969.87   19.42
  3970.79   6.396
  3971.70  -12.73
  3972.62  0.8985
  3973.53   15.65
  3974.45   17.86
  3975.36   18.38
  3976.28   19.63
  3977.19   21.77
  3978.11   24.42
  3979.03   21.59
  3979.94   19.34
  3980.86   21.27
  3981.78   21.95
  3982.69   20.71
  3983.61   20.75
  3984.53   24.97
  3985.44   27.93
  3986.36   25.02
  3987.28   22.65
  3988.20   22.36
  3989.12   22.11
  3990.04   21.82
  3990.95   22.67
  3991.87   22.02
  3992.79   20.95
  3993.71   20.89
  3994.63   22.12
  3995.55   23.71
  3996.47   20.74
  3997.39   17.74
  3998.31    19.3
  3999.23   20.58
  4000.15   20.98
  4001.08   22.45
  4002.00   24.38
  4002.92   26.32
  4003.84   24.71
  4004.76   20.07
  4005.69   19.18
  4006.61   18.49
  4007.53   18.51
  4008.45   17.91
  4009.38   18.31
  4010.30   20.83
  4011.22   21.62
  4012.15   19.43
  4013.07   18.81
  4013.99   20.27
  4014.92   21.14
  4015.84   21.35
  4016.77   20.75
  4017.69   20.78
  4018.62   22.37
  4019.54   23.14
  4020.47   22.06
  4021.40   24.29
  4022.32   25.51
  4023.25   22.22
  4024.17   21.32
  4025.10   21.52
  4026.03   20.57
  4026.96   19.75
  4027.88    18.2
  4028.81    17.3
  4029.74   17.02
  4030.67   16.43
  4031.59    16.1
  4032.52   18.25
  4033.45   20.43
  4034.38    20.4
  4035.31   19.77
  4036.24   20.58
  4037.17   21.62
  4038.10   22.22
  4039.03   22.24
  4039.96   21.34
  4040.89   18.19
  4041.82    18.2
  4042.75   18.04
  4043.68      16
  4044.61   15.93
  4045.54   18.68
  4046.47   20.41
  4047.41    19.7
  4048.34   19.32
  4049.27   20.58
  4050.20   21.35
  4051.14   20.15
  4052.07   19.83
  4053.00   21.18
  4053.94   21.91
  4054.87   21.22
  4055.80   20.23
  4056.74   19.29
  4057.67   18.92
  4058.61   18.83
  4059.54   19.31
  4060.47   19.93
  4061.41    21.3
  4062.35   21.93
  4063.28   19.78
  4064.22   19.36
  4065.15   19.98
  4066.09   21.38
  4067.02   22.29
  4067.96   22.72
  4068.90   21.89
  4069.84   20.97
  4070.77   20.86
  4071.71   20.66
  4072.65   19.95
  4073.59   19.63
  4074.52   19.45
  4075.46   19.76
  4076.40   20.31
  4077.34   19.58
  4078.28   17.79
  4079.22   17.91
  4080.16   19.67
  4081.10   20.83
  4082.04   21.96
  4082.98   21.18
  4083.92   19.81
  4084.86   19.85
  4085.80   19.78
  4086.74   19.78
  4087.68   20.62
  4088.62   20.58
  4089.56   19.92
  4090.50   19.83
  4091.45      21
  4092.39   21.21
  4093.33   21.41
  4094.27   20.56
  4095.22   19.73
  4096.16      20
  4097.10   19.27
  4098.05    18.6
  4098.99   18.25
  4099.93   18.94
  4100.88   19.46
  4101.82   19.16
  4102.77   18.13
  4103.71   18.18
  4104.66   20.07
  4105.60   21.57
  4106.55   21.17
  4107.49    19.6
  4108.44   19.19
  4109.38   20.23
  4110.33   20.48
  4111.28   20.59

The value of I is 42.3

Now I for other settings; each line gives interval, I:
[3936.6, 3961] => 41.6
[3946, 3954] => 41.7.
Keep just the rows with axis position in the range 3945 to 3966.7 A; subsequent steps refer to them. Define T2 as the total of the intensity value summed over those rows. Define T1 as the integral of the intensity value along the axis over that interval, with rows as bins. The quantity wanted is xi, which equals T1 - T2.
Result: -46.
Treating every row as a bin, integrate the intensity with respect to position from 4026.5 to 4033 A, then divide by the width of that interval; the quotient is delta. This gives 17.6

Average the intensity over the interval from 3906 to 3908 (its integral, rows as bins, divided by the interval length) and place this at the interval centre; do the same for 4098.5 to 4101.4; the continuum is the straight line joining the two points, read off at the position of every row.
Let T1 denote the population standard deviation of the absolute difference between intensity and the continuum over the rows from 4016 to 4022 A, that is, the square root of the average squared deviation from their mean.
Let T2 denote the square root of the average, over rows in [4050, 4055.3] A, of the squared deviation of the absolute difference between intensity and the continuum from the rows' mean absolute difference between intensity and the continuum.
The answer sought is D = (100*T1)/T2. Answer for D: 174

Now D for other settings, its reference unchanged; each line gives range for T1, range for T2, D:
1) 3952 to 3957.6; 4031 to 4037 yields 39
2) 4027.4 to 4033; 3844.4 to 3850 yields 176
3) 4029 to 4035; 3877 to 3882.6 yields 55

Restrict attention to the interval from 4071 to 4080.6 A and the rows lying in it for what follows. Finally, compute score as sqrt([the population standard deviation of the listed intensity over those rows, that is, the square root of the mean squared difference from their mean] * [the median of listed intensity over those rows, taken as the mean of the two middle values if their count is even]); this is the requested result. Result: 4.2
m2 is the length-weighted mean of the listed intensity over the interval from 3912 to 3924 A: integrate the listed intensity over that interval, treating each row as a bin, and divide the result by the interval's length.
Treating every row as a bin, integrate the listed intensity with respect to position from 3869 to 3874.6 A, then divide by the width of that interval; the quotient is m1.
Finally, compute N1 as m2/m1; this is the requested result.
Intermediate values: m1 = 25.2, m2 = 23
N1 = 0.93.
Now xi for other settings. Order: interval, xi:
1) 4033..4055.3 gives -34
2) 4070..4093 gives -20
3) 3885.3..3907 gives -49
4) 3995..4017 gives -41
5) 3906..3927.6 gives -53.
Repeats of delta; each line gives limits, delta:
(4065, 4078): 20.6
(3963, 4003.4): 19.3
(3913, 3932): 21.6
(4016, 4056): 20.2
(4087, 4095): 20.6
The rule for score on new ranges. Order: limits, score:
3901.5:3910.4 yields 5.2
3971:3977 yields 14.1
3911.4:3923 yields 8.9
